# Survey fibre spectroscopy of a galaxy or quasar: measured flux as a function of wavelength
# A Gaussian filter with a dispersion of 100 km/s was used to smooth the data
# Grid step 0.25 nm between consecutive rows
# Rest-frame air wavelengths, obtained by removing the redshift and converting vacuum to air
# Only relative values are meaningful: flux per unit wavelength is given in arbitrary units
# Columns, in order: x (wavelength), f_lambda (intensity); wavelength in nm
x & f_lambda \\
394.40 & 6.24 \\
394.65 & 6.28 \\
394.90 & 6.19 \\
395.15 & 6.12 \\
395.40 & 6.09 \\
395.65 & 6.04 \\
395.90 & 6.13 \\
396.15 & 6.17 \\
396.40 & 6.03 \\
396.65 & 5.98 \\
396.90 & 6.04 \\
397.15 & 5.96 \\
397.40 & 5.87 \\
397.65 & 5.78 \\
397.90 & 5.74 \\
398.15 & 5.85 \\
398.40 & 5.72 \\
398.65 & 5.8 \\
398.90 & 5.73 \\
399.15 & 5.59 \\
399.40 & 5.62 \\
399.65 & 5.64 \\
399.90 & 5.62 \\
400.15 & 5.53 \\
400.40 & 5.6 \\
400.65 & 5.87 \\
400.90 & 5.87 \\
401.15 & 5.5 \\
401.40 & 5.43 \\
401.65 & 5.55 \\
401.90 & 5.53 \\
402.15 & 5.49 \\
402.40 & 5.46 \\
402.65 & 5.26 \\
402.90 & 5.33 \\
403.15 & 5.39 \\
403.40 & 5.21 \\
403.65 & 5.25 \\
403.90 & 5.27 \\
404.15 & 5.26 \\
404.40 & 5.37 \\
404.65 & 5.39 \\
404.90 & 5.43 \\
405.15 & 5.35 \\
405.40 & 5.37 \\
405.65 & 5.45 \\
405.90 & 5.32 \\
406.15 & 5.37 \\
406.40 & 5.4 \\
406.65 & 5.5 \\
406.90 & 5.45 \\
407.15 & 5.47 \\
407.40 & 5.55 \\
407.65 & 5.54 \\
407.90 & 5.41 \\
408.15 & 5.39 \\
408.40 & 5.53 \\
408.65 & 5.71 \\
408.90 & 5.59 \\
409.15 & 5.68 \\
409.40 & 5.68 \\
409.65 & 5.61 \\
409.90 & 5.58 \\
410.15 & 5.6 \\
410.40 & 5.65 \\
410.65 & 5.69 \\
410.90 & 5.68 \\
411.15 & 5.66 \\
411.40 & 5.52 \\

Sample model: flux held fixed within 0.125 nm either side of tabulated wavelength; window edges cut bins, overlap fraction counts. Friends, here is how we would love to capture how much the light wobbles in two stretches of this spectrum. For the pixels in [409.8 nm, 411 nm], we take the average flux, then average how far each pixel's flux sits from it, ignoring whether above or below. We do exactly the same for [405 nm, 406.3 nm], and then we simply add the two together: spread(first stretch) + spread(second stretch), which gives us 0.07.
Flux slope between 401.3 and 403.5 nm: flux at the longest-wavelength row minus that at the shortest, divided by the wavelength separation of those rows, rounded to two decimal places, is -0.11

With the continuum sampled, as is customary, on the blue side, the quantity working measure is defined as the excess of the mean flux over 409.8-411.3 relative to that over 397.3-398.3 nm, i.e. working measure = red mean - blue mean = -0.2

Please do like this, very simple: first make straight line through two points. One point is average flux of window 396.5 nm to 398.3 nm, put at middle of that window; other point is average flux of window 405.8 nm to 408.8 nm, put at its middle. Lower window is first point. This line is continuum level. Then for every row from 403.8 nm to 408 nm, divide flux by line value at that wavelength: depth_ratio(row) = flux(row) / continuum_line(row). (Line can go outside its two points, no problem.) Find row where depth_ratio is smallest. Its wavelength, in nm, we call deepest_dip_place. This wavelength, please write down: 404.15 nm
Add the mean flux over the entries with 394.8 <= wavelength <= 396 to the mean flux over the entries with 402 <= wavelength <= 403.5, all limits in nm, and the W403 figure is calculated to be 11.5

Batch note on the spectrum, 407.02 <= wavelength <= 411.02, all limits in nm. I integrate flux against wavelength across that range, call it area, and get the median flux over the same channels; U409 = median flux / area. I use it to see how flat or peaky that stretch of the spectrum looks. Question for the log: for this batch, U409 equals 0.25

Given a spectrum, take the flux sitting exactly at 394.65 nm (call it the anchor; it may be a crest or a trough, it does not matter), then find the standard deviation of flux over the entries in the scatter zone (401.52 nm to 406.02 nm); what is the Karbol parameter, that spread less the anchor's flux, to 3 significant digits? -6.18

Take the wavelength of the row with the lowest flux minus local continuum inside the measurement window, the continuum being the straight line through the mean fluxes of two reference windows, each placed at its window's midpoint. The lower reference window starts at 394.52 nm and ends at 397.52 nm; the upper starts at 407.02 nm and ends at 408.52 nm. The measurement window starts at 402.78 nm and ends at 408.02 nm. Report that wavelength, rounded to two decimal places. 403.40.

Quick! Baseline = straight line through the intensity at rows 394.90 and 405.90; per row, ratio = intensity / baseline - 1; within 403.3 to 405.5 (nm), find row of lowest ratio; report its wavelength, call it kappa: 403.40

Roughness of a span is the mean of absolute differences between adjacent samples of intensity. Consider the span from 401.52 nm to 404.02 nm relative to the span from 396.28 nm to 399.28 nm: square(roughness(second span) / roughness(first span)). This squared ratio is 0.74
